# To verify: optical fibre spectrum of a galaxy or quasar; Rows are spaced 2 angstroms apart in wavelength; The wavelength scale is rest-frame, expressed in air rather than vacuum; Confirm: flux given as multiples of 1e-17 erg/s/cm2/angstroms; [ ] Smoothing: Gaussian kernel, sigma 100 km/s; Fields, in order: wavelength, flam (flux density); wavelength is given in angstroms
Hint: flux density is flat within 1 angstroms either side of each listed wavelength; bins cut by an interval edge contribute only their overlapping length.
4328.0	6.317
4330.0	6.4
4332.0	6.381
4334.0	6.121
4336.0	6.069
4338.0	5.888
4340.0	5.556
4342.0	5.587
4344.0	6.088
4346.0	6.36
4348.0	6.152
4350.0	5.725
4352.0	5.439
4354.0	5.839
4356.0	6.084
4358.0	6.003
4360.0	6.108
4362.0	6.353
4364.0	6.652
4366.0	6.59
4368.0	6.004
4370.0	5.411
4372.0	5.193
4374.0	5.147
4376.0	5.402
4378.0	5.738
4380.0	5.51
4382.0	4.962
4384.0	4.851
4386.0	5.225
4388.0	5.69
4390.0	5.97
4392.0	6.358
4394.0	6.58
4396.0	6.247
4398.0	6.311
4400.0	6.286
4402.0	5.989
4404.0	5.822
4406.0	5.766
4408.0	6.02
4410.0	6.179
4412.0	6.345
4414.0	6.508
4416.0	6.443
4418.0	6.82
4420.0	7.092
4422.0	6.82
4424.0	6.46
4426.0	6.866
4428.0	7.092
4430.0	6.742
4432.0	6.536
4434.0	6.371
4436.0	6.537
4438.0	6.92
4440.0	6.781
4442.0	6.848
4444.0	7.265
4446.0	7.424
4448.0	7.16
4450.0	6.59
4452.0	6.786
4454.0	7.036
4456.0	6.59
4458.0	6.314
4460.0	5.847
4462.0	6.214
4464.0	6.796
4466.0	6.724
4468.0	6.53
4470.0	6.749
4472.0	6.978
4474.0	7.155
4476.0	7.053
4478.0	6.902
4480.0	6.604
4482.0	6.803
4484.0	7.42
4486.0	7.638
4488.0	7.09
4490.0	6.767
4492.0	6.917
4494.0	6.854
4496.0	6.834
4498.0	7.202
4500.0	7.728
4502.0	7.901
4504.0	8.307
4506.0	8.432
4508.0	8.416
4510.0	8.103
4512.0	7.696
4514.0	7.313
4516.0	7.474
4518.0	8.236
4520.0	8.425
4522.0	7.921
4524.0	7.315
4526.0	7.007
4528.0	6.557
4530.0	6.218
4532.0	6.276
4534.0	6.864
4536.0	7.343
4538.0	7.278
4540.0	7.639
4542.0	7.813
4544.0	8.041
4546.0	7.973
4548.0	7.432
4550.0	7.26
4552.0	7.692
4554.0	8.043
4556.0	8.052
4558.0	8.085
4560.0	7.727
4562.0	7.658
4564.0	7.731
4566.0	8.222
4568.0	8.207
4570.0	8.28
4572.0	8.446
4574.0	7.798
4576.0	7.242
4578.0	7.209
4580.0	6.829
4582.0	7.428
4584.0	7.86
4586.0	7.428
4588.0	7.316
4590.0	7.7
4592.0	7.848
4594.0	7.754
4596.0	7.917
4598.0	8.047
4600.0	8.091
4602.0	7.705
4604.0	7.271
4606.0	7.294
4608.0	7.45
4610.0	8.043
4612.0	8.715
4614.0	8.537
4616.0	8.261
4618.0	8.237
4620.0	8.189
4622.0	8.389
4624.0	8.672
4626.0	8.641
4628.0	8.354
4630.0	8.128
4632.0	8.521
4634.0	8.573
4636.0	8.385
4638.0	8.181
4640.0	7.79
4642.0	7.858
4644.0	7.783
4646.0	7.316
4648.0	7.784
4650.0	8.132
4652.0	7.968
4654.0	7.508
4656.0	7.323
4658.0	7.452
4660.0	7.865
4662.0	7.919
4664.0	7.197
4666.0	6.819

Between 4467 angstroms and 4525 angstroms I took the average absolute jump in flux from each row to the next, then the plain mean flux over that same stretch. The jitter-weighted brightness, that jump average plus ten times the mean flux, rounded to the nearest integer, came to 74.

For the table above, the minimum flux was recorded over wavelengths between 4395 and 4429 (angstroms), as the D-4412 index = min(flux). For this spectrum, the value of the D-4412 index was 5.766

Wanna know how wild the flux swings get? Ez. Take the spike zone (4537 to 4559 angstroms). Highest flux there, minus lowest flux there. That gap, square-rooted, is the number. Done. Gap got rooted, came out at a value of 0.91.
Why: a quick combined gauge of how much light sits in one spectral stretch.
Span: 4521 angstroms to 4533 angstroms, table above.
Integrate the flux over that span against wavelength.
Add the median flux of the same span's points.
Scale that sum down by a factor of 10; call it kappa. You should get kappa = 8.9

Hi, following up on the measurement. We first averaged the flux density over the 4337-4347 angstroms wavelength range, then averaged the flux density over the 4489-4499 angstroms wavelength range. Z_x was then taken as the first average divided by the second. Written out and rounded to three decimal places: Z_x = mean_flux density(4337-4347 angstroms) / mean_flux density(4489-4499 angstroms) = 0.853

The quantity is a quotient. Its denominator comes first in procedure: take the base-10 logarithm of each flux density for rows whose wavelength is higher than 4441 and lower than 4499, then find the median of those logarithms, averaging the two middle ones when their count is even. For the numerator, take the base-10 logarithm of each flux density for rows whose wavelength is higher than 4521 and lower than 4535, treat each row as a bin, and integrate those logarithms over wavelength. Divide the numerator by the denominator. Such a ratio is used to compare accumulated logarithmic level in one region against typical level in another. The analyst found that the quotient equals 14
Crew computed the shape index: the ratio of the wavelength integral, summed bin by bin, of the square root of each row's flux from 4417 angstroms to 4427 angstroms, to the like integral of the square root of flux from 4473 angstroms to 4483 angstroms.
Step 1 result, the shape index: 0.99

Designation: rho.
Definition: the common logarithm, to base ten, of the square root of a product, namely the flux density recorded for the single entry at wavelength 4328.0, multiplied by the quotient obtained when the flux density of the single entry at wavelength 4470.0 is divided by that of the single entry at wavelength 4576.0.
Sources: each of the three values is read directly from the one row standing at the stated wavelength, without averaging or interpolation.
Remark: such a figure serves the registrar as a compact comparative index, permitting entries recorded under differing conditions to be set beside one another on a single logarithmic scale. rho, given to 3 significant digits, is 0.385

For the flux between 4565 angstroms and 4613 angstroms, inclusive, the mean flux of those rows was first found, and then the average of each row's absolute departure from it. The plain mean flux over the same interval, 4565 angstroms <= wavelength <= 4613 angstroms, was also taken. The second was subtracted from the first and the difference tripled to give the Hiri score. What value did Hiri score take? -22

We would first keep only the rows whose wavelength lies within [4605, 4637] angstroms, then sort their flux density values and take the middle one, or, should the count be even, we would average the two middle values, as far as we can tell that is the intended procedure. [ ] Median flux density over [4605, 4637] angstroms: 8.4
